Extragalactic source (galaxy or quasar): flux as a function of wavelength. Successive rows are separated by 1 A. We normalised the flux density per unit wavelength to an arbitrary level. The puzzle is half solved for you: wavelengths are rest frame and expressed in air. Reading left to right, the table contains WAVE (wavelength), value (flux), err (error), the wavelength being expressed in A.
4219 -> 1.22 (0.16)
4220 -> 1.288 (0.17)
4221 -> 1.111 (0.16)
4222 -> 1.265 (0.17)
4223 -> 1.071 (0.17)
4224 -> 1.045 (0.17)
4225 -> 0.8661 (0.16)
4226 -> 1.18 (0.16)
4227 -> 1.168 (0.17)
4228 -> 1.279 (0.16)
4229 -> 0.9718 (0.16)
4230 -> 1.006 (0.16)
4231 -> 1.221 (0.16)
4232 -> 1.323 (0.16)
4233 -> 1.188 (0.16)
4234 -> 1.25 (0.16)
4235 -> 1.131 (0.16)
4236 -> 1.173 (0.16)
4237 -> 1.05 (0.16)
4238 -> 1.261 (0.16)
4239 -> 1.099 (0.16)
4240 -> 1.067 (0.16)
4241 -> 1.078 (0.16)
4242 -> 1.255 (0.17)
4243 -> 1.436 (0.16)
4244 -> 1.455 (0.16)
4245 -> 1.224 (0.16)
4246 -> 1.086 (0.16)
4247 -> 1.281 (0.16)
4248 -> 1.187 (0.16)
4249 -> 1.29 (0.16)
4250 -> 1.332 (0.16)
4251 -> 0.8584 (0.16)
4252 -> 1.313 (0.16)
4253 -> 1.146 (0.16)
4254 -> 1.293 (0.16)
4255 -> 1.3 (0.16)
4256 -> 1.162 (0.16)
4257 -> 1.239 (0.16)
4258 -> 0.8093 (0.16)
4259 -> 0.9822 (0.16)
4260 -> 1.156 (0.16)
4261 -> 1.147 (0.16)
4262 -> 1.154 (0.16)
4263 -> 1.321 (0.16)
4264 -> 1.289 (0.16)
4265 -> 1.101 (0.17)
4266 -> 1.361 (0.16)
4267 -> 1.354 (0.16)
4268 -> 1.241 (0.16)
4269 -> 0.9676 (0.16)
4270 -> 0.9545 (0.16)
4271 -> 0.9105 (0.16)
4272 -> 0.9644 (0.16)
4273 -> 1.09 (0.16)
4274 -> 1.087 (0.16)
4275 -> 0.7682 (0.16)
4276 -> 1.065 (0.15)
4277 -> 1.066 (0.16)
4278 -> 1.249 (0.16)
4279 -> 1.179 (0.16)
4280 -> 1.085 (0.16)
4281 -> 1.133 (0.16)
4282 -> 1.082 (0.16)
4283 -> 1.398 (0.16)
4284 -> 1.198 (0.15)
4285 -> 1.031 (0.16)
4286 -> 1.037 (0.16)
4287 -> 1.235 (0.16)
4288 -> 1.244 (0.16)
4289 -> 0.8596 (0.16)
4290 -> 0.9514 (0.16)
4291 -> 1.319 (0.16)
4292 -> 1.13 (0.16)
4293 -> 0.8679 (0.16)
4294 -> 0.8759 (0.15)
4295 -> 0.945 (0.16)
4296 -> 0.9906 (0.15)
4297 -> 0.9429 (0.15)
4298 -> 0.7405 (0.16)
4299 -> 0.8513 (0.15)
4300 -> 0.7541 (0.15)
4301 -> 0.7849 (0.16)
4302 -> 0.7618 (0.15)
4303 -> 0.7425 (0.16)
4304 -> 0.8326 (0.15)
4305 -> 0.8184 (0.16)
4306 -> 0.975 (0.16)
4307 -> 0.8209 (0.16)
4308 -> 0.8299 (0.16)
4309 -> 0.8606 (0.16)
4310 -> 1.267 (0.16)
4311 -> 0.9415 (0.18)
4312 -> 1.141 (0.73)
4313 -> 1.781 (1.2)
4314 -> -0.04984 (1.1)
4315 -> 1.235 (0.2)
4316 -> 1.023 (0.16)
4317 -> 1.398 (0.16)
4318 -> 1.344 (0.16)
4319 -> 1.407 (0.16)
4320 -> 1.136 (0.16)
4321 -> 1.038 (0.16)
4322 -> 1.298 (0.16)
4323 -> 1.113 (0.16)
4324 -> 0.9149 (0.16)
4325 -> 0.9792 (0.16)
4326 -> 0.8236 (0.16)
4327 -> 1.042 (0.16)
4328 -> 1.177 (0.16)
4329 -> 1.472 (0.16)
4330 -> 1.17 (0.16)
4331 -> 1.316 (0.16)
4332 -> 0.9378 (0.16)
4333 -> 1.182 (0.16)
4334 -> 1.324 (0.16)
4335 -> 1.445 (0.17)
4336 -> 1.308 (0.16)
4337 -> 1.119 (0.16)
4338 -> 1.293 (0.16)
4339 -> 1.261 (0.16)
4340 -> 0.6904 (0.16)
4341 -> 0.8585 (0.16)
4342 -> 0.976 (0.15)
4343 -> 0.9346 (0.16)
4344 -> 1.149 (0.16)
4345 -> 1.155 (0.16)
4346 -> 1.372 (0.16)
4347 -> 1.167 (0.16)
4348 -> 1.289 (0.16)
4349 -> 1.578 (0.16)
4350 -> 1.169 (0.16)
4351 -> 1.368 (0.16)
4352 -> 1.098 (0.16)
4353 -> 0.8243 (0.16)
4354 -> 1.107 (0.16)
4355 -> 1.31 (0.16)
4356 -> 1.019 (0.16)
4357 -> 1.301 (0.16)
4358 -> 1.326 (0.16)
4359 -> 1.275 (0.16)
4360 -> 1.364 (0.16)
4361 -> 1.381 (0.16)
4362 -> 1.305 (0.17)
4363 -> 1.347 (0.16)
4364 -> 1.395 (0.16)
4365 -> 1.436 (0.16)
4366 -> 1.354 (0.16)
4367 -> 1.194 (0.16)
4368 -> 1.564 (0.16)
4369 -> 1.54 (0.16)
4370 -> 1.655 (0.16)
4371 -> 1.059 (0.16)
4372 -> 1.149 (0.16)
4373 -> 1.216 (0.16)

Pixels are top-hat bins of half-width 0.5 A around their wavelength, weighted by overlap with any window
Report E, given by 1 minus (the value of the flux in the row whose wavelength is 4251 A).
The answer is 0.14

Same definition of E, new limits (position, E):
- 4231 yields -0.22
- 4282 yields -0.08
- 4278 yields -0.25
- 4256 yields -0.16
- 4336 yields -0.31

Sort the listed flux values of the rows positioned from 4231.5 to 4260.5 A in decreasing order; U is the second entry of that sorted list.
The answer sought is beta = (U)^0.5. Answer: 1.20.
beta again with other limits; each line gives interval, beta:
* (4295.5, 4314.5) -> 1.13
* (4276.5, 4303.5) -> 1.15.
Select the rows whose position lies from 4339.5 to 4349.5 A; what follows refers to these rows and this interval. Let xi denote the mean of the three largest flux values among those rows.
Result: 1.41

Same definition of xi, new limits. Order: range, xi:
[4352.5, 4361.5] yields 1.36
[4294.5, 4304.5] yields 0.96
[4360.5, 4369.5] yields 1.51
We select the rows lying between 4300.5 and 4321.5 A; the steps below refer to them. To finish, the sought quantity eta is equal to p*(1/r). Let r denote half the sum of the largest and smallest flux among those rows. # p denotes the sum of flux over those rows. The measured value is 24.4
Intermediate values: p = 21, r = 0.87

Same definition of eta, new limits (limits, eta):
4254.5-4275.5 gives 21.9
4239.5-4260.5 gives 22.0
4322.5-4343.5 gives 21.6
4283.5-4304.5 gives 19.5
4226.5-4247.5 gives 20.6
